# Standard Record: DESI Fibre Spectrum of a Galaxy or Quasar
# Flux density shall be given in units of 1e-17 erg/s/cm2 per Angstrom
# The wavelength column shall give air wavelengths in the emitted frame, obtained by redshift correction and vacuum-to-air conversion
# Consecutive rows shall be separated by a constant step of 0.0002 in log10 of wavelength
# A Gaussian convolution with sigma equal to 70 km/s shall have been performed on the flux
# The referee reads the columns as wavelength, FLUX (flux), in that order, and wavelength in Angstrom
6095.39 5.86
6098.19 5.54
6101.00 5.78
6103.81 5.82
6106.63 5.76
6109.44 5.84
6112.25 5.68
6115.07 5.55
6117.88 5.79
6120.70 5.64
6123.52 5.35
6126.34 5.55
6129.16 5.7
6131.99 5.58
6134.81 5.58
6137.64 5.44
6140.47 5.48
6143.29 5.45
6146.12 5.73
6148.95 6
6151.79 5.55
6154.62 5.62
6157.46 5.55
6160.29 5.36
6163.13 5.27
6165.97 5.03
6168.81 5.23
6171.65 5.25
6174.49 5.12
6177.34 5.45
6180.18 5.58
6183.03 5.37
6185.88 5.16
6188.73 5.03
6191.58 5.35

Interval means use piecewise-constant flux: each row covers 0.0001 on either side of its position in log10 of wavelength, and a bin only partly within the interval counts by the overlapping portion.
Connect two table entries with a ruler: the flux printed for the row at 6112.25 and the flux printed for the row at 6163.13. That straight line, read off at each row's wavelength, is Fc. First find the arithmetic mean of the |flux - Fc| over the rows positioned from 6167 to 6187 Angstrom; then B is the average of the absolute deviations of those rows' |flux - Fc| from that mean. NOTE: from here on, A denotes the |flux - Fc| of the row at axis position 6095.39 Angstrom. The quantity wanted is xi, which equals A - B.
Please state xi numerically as -0.10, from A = 0.04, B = 0.141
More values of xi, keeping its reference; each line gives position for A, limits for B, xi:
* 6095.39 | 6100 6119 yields -0.01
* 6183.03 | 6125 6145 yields 0.22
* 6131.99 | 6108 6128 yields -0.01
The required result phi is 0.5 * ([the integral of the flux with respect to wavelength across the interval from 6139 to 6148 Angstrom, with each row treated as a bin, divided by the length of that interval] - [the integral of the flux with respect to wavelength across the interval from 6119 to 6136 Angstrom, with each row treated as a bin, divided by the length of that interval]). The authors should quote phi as 0.01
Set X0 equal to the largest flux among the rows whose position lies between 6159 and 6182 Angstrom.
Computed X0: 5.58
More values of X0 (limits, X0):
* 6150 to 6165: 5.62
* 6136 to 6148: 5.73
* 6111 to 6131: 5.79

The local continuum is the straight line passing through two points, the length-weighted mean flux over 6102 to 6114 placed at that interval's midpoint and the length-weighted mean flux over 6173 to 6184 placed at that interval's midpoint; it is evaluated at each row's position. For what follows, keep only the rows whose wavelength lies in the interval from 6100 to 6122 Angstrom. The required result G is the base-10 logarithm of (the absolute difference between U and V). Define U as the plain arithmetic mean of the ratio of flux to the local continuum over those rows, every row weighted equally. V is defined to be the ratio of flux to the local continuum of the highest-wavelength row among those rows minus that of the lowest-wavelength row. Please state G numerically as 0.00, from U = 1.00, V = -0.01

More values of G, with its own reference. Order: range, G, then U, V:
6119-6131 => -0.02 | 0.98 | 0.02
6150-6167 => 0.03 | 0.98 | -0.08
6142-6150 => -0.03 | 1.03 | 0.10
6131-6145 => 0.00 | 0.98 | -0.01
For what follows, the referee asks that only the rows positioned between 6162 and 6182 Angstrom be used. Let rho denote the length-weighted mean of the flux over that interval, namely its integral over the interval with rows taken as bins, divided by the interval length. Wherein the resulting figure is 5.28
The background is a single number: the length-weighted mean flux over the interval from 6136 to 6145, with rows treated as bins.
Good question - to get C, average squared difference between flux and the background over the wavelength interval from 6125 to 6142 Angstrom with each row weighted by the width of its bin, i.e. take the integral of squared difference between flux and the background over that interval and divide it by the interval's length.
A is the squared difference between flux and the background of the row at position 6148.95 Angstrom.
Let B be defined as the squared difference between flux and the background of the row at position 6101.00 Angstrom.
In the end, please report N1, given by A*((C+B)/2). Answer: 0.016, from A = 0.28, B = 0.10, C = 0.014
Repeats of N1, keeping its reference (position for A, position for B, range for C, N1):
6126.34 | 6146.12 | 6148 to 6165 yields 0.000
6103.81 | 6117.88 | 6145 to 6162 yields 0.010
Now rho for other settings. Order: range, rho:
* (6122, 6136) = 5.55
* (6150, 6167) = 5.42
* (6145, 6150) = 5.86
